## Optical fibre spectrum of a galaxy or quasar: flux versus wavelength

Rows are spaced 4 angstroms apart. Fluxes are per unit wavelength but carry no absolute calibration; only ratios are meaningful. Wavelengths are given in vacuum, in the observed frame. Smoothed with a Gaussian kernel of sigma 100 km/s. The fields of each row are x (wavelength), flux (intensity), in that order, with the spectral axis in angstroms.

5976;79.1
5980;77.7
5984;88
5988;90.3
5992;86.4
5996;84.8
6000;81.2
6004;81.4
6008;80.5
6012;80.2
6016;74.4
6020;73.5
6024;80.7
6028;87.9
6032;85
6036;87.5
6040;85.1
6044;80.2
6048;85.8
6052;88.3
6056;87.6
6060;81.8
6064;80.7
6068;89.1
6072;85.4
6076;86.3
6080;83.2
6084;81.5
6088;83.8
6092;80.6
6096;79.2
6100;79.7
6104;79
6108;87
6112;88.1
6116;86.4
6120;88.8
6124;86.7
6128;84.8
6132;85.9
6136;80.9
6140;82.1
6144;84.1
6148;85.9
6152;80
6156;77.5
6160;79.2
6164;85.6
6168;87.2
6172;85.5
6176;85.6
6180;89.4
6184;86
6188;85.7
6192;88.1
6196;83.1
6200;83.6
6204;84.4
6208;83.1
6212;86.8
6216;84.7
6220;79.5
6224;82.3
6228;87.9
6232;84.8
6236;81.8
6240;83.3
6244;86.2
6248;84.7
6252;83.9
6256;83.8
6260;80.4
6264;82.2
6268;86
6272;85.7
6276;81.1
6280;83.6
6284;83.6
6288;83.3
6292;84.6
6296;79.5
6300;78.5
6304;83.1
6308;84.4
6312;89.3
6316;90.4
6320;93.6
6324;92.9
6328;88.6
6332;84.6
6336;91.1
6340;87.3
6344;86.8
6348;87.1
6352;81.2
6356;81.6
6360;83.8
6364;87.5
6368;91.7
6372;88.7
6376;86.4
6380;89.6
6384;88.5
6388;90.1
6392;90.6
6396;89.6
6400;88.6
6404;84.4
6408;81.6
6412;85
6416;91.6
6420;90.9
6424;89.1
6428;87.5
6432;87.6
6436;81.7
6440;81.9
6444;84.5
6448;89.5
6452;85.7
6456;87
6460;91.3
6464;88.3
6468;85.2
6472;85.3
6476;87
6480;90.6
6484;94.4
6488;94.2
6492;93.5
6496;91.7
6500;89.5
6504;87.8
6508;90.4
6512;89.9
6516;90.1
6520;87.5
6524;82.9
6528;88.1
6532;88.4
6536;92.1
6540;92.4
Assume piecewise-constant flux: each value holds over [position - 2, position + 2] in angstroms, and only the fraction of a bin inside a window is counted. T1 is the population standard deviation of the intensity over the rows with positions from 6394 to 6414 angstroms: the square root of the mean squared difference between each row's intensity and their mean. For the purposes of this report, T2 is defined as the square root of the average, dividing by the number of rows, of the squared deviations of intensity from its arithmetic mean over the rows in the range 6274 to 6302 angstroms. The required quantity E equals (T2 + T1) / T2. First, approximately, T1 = 2.9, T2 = 2.2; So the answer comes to 2.3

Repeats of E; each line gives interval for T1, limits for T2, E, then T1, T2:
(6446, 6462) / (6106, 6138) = 2.0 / 2.2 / 2.3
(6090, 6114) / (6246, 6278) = 3.0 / 3.8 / 1.9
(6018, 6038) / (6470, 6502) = 2.7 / 5.4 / 3.1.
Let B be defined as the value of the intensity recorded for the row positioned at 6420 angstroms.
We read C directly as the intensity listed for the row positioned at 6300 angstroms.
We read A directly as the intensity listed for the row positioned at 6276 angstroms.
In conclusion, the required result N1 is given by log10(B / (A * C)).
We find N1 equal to -1.85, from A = 81.1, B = 90.9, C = 78.5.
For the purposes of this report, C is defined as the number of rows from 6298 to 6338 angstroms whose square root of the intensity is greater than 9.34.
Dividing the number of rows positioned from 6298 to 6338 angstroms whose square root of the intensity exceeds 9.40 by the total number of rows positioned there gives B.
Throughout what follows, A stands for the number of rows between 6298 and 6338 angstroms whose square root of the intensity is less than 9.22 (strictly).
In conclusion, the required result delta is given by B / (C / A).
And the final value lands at 0.40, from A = 4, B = 0.60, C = 6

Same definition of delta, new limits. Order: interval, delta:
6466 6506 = 0.00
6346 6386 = 0.24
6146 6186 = 0.30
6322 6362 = 0.30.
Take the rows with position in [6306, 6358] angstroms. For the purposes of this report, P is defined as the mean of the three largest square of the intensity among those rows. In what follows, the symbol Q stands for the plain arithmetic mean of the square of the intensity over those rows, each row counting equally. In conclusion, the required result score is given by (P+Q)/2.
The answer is 8126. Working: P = 8564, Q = 7689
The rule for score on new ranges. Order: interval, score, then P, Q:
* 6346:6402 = 7956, 8245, 7666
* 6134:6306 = 7418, 7827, 7010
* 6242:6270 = 7187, 7334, 7040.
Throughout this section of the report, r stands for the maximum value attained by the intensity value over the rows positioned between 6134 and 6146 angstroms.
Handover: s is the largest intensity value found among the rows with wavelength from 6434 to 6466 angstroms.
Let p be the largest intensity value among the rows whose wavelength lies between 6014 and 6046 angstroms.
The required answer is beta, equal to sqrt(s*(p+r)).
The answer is 125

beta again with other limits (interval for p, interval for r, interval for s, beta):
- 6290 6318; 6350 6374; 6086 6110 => 126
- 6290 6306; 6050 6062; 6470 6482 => 125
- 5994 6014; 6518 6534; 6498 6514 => 125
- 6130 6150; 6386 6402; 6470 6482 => 126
